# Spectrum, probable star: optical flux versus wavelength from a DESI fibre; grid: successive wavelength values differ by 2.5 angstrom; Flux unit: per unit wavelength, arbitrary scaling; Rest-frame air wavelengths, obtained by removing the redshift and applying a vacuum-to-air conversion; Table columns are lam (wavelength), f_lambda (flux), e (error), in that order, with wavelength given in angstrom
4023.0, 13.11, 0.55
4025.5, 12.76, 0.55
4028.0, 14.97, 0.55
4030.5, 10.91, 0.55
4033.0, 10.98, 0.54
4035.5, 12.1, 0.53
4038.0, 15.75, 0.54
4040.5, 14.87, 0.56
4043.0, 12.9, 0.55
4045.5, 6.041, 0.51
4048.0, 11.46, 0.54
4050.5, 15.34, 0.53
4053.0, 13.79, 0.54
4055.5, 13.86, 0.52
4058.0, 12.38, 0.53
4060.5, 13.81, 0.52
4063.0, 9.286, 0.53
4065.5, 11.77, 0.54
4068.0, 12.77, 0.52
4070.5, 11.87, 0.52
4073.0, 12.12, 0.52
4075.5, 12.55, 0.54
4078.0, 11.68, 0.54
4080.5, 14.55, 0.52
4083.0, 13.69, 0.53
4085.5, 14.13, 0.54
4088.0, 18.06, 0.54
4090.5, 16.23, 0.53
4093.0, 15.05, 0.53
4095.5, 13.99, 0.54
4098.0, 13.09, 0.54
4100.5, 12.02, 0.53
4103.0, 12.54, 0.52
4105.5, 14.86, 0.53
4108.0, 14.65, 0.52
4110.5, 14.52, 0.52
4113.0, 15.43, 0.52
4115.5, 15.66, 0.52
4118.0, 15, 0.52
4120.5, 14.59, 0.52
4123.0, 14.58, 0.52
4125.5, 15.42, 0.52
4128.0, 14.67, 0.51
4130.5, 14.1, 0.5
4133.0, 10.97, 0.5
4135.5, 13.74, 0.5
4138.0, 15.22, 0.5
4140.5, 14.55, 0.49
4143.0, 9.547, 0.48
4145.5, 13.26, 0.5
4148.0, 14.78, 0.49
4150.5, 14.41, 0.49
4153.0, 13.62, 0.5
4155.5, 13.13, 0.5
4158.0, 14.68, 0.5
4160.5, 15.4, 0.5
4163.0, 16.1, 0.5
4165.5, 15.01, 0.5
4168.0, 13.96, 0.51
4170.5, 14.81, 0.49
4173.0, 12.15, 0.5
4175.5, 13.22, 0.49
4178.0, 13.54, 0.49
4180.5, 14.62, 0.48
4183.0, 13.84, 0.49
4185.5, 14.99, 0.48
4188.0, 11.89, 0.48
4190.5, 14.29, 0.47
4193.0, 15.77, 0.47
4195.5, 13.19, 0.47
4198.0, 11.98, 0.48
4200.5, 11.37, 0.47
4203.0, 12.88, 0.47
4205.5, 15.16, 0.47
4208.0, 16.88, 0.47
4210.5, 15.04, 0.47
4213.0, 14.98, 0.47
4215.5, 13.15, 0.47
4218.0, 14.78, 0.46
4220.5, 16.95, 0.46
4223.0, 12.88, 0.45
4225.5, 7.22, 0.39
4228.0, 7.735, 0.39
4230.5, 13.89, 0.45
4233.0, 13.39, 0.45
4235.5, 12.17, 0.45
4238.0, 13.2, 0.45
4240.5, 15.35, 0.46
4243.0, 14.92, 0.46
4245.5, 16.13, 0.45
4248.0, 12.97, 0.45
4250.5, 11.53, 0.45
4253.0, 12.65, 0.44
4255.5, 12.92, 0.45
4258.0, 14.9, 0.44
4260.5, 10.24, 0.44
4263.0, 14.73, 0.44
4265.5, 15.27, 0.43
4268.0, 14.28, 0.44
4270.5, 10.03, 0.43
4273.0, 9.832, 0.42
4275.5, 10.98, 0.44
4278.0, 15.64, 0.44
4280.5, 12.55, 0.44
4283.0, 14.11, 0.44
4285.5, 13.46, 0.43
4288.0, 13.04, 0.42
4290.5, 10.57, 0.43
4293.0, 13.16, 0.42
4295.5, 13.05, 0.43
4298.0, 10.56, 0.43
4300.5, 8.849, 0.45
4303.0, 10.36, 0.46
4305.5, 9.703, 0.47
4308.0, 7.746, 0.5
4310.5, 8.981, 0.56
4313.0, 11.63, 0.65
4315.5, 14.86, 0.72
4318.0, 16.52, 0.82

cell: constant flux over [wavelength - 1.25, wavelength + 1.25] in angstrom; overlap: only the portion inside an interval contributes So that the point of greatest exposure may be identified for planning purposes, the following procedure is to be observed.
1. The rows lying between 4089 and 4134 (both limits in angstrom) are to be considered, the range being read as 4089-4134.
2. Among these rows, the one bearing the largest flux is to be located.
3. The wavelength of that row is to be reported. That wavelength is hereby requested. 4090.5 angstrom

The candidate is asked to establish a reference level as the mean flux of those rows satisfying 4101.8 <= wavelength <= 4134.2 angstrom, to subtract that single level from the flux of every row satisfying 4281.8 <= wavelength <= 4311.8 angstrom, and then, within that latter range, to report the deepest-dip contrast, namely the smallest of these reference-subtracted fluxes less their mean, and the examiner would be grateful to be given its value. -3.4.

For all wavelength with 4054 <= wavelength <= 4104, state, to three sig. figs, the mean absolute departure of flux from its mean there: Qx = 1.39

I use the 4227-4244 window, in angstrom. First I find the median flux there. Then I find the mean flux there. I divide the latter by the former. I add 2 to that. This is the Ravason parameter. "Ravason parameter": 2.97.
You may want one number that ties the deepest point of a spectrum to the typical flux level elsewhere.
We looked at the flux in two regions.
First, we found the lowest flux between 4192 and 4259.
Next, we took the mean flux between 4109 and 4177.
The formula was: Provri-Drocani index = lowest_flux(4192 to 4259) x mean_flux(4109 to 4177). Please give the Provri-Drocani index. 102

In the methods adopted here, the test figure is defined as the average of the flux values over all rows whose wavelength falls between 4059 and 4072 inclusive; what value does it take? 11.9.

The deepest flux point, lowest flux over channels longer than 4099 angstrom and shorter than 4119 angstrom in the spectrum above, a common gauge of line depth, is 12.02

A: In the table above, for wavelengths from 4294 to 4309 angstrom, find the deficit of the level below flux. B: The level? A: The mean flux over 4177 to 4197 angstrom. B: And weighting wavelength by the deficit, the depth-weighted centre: 4303.2 angstrom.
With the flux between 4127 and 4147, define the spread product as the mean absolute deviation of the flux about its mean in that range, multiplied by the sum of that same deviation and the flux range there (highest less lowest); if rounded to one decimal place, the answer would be 10.8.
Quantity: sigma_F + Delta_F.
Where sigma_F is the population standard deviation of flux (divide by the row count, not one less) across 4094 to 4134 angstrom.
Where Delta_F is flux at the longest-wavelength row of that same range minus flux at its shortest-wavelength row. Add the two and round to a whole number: -2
